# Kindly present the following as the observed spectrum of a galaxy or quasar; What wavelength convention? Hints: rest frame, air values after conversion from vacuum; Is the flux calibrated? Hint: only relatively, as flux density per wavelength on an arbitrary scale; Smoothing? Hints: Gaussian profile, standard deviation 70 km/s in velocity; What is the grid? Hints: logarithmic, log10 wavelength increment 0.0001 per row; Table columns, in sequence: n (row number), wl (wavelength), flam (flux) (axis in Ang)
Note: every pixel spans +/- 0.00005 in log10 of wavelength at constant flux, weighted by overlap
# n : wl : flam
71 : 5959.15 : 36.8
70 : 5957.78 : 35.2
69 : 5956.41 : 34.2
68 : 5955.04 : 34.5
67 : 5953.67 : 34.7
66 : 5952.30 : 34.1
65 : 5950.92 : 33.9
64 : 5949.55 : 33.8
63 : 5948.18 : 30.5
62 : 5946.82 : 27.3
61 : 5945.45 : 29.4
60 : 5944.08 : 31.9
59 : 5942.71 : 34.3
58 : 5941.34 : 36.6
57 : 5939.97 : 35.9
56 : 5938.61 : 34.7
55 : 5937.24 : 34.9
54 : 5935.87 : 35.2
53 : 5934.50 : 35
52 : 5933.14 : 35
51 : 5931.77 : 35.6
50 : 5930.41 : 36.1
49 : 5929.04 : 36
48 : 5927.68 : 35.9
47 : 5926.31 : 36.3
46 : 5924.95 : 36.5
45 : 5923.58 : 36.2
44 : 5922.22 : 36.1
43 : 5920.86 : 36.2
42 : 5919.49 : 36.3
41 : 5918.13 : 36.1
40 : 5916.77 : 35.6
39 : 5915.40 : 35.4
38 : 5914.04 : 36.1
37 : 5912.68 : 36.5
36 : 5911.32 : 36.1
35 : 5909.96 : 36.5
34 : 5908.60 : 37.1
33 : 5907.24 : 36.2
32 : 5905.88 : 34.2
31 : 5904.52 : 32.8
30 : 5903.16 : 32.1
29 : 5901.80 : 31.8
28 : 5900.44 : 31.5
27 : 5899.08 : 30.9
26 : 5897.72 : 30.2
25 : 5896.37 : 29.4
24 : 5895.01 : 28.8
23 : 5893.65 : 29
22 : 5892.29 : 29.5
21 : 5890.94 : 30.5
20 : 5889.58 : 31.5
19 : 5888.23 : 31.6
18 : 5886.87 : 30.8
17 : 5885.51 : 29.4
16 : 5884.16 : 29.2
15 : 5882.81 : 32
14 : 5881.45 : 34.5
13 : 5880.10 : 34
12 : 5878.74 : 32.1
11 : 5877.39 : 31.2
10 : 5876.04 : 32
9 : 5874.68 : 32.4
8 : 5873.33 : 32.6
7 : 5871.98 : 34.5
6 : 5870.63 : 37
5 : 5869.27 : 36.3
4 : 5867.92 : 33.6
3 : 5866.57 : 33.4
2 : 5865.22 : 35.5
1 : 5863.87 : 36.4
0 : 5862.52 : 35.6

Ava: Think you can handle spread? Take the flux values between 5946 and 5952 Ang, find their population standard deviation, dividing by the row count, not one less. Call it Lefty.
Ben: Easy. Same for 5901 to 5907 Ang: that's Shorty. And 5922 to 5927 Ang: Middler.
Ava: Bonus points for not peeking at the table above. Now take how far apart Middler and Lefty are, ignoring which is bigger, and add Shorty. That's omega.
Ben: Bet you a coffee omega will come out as 3.5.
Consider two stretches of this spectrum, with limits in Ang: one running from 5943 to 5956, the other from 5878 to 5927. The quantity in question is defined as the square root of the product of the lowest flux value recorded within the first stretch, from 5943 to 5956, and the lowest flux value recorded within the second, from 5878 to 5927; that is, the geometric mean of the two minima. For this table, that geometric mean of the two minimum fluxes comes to 28.0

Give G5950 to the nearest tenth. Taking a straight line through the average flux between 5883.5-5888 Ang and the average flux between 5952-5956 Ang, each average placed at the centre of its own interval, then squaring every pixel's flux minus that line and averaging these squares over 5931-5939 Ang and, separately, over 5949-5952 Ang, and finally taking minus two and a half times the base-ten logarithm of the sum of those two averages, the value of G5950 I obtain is -1.5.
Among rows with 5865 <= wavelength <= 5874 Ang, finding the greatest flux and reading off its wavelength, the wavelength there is 5870.63 Ang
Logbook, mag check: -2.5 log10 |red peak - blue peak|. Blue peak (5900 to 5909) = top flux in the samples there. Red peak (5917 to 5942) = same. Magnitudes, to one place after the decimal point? 0.8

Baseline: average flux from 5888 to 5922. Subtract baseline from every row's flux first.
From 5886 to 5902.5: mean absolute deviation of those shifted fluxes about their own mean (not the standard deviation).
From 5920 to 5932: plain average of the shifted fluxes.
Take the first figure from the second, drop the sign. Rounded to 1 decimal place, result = 1.9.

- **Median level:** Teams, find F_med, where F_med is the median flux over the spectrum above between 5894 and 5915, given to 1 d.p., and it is 32.8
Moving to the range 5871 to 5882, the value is 32.5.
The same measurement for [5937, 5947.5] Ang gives 34.5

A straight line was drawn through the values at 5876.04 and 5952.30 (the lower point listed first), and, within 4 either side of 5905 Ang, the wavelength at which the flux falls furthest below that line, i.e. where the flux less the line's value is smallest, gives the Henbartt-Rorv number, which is 5901.80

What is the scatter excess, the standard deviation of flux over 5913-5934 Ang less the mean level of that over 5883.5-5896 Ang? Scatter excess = -29.6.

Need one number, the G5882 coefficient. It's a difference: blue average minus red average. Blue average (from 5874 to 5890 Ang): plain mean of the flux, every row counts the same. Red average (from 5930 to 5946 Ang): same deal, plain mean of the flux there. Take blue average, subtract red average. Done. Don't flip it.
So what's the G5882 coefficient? -2.8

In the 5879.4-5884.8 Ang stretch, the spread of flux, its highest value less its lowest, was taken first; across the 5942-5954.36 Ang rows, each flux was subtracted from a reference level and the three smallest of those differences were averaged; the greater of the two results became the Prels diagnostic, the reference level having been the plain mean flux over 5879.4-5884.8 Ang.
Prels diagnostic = 5.3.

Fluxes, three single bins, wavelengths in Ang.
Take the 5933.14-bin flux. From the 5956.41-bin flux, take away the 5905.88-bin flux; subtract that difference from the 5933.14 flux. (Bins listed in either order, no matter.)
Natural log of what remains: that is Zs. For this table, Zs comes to 3.56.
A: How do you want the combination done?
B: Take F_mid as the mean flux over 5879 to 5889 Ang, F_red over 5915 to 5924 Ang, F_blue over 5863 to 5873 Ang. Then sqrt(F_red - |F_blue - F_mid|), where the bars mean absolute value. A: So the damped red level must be 5.7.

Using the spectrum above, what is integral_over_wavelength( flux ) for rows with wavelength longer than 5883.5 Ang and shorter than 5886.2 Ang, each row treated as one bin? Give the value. 79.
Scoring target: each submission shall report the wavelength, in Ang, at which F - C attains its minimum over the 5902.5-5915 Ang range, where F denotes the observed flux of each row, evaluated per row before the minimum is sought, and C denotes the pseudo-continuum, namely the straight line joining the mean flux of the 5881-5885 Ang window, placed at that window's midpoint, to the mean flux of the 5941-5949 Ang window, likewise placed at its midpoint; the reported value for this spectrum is 5903.16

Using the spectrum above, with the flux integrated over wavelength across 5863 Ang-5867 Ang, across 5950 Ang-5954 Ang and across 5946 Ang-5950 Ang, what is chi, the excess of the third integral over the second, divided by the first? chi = -0.11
